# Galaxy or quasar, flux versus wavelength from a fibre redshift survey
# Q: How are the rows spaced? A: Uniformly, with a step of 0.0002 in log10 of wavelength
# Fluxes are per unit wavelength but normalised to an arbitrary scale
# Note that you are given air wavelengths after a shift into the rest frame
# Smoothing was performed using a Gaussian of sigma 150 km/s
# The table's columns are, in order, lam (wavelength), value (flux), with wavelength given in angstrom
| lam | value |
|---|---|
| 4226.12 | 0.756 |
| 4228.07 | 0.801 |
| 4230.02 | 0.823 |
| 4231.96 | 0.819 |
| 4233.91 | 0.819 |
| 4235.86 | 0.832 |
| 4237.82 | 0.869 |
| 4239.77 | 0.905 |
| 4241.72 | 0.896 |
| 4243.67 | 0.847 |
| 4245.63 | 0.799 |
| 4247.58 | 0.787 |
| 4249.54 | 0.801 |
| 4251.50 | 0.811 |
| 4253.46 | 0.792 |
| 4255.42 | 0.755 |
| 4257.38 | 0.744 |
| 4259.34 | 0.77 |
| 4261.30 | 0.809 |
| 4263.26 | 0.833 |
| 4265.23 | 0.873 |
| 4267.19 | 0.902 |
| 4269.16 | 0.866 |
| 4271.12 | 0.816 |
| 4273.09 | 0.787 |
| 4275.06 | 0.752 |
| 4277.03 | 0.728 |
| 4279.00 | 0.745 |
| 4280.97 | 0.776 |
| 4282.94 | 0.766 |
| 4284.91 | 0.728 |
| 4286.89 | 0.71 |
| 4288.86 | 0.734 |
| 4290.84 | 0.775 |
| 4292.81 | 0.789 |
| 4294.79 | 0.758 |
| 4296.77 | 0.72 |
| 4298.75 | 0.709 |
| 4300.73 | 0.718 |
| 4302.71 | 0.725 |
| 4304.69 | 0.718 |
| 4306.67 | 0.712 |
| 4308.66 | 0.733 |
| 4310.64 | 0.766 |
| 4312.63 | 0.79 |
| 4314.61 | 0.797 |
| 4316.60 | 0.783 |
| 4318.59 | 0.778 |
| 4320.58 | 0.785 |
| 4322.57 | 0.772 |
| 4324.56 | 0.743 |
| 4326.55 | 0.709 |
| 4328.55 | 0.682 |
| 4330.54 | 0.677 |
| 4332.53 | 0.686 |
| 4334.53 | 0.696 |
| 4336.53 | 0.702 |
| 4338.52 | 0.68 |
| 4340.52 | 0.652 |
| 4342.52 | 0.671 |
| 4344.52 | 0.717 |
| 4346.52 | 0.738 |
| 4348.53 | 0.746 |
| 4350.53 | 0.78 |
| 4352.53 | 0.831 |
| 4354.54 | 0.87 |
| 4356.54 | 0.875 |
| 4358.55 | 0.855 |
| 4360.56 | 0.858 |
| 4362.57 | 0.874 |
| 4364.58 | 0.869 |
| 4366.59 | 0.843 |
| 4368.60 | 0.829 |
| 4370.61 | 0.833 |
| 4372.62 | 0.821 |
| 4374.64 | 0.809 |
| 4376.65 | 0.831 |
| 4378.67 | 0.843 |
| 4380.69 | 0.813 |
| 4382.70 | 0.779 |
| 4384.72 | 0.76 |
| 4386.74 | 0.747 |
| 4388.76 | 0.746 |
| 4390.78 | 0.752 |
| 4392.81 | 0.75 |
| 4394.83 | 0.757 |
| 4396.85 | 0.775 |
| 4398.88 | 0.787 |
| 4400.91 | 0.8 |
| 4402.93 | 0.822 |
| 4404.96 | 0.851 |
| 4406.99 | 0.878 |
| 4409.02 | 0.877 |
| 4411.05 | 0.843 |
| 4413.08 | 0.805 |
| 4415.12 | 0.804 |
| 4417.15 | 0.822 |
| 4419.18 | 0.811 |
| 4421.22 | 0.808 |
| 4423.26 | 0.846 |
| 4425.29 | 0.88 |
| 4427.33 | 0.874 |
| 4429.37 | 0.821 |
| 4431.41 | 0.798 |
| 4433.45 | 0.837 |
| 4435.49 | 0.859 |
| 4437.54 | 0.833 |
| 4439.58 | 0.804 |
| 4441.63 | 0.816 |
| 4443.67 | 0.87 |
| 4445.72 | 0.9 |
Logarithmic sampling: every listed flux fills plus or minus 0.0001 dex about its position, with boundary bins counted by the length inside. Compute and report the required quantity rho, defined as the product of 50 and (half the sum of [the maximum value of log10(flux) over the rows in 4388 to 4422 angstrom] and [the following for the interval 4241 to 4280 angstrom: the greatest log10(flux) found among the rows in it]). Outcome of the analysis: -2.5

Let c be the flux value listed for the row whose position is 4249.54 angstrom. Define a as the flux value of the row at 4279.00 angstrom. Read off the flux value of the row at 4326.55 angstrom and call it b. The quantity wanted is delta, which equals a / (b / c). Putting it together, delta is 0.84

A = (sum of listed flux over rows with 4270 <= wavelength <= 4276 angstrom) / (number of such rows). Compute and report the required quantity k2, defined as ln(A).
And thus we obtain -0.242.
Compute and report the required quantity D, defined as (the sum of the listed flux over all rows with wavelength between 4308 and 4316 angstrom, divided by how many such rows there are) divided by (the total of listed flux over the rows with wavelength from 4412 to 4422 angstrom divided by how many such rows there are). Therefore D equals 0.95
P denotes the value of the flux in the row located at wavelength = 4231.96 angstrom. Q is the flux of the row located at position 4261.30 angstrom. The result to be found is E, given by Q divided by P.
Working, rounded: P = 0.819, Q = 0.809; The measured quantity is 0.99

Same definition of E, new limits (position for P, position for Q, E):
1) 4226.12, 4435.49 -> 1.14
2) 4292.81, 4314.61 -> 1.01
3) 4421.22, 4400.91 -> 0.99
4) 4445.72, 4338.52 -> 0.76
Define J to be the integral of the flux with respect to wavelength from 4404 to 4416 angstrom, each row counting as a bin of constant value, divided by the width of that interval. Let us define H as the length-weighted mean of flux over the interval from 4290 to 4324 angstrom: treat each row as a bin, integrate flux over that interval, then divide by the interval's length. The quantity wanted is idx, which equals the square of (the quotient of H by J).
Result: 0.80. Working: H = 0.75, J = 0.843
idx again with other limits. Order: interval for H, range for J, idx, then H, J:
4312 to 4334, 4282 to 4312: 1.02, 0.74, 0.738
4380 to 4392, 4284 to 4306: 1.08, 0.76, 0.735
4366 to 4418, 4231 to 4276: 0.97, 0.81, 0.821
